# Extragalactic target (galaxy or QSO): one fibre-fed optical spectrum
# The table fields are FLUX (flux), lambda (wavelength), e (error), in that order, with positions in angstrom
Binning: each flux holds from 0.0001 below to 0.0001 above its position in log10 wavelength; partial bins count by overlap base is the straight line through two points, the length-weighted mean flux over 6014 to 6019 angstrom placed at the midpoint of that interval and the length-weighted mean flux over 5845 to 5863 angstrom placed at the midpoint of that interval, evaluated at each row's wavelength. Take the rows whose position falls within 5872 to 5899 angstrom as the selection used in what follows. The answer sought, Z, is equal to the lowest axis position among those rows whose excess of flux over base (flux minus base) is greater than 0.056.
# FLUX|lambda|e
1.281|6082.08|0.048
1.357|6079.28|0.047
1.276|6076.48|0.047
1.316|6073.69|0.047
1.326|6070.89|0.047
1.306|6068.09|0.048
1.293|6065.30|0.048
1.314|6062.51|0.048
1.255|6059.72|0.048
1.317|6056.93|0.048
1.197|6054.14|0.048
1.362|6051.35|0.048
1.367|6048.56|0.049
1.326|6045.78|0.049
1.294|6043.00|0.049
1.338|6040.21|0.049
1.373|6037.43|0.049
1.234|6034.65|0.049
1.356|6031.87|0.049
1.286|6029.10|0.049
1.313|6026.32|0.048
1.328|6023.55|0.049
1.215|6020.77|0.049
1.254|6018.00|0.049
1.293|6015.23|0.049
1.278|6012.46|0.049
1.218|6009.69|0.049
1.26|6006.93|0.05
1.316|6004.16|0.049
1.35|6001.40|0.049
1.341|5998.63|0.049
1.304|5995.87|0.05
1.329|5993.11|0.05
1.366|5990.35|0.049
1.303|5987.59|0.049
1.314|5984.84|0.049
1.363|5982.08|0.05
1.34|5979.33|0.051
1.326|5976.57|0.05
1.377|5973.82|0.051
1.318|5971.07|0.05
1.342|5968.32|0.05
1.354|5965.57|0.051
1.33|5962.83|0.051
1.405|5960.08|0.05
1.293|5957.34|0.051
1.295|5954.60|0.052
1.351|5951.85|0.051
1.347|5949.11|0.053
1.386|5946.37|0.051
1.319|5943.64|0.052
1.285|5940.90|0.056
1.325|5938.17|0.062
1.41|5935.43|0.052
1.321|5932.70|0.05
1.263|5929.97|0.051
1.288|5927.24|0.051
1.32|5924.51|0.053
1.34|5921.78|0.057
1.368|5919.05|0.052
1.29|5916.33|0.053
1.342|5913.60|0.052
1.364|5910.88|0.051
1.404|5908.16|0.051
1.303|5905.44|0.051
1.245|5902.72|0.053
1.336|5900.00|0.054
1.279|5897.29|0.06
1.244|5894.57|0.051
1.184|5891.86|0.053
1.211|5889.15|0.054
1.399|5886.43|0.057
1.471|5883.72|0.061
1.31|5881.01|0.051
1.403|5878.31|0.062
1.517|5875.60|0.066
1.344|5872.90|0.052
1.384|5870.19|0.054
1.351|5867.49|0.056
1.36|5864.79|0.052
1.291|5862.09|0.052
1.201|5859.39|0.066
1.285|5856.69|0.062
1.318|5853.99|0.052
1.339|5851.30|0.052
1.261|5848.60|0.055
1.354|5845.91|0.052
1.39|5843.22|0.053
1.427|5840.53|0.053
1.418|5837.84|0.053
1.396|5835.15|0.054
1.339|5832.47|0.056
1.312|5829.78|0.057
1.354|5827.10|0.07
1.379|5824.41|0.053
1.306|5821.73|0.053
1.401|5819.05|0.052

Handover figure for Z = 5875.60 angstrom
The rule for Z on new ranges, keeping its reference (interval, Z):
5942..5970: 5946.37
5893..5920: 5908.16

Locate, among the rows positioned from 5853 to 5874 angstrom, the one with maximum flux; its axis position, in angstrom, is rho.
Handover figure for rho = 5870.19 angstrom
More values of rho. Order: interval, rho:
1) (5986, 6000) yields 5990.35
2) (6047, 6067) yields 6048.56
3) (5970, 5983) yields 5973.82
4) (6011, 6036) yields 6031.87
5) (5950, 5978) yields 5960.08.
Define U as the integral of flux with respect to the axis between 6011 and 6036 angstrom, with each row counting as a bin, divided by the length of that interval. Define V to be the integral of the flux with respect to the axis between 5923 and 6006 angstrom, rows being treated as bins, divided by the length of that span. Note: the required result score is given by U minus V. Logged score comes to -0.05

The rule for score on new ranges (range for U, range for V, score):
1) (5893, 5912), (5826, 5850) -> -0.05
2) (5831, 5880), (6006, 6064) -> 0.06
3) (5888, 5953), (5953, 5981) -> -0.02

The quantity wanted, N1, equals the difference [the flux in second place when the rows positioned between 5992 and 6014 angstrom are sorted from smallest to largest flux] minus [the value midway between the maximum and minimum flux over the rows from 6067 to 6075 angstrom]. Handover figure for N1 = -0.056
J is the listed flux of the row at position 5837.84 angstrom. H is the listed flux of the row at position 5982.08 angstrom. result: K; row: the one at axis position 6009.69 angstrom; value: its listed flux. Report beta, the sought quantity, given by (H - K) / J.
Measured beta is 0.10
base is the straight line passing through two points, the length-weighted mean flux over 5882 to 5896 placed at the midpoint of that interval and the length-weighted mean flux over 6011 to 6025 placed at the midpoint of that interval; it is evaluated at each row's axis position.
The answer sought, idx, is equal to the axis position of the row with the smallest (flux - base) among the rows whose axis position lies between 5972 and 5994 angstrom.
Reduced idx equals 5987.59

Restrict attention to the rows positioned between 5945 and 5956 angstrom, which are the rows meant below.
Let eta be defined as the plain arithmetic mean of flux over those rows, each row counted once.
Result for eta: 1.34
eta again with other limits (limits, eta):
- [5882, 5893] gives 1.32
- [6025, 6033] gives 1.32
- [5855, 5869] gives 1.30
